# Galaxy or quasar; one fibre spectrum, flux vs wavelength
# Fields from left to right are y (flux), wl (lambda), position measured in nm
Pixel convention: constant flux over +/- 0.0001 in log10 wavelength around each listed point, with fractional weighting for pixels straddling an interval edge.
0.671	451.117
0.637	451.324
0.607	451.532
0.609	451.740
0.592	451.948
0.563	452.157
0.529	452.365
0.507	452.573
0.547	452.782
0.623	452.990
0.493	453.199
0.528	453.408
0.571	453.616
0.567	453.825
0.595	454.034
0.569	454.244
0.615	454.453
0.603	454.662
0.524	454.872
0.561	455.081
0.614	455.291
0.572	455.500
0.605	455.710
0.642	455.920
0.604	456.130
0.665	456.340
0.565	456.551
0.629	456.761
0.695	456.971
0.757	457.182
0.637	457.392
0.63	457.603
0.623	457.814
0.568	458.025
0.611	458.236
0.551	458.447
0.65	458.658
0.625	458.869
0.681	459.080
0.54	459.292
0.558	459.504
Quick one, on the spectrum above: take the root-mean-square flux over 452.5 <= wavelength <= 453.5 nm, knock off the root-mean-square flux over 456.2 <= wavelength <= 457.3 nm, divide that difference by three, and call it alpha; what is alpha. -0.041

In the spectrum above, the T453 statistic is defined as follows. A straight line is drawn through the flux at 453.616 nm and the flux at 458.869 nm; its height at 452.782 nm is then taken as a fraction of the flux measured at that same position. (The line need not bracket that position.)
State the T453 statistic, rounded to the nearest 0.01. 1.03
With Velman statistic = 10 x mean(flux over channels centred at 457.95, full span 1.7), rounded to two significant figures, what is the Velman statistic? 6.3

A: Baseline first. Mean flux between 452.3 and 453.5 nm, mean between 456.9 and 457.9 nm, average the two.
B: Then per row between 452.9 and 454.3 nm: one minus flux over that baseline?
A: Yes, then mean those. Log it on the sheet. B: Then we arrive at 0.07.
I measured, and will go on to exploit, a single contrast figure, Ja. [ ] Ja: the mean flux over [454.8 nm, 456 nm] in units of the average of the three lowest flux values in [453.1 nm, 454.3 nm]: 1.11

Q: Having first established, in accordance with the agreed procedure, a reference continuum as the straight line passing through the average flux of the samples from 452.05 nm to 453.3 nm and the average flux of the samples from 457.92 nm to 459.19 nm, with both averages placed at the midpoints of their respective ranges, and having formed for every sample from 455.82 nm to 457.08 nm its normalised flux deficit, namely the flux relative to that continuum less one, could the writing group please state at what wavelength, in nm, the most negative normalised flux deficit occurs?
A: 456.551 nm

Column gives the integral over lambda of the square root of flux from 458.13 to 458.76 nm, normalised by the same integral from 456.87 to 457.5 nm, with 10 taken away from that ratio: -9.07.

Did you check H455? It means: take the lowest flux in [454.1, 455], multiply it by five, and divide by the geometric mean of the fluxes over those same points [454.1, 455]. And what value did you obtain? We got 4.54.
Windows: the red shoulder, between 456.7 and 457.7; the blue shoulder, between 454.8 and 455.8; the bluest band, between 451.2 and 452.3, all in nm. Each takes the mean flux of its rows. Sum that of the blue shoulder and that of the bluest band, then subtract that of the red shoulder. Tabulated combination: 0.51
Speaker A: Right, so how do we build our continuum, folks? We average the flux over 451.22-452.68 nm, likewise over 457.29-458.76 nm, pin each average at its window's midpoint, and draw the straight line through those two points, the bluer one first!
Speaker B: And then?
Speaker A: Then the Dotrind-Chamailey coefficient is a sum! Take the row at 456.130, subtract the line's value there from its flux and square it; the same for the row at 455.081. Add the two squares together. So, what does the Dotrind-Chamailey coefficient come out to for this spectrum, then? 0.0011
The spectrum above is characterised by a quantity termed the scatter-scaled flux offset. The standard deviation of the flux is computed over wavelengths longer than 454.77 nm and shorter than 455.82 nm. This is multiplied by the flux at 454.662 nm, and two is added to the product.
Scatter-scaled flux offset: 2.02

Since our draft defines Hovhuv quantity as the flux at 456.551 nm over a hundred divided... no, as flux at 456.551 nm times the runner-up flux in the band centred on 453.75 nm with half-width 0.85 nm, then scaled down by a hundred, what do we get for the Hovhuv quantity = 0.0035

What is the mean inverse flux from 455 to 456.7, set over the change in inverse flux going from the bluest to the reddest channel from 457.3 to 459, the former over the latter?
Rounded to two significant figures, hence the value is 55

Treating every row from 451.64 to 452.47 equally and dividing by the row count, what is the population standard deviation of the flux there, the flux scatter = 0.030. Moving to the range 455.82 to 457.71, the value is 0.052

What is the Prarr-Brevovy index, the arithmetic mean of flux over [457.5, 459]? 0.61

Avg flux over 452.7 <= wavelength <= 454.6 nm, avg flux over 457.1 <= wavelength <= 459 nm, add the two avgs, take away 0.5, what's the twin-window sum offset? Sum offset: 0.70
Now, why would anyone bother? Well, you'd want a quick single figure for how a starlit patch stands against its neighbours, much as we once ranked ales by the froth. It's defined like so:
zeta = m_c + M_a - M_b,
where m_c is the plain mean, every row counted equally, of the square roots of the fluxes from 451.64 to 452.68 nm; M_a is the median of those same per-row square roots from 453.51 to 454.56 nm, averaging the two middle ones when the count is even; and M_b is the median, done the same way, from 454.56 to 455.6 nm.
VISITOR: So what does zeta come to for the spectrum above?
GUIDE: 0.75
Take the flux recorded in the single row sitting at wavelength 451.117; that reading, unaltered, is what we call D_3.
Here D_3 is 0.671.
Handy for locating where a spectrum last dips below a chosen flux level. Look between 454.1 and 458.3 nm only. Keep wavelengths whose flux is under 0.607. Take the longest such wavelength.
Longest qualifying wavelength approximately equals 458.025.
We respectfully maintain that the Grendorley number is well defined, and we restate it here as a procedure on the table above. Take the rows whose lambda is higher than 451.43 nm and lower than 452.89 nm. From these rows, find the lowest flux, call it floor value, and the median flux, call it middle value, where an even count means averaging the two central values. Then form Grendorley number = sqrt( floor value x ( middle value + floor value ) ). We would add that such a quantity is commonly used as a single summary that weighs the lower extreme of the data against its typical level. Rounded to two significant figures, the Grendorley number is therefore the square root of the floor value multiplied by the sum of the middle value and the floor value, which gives 0.74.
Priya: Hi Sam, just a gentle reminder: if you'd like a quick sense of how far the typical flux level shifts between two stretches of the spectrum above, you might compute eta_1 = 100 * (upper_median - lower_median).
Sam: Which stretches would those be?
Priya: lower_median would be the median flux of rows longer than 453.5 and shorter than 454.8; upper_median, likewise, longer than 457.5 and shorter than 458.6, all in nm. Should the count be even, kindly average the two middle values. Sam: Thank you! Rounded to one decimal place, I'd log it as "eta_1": 2.8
